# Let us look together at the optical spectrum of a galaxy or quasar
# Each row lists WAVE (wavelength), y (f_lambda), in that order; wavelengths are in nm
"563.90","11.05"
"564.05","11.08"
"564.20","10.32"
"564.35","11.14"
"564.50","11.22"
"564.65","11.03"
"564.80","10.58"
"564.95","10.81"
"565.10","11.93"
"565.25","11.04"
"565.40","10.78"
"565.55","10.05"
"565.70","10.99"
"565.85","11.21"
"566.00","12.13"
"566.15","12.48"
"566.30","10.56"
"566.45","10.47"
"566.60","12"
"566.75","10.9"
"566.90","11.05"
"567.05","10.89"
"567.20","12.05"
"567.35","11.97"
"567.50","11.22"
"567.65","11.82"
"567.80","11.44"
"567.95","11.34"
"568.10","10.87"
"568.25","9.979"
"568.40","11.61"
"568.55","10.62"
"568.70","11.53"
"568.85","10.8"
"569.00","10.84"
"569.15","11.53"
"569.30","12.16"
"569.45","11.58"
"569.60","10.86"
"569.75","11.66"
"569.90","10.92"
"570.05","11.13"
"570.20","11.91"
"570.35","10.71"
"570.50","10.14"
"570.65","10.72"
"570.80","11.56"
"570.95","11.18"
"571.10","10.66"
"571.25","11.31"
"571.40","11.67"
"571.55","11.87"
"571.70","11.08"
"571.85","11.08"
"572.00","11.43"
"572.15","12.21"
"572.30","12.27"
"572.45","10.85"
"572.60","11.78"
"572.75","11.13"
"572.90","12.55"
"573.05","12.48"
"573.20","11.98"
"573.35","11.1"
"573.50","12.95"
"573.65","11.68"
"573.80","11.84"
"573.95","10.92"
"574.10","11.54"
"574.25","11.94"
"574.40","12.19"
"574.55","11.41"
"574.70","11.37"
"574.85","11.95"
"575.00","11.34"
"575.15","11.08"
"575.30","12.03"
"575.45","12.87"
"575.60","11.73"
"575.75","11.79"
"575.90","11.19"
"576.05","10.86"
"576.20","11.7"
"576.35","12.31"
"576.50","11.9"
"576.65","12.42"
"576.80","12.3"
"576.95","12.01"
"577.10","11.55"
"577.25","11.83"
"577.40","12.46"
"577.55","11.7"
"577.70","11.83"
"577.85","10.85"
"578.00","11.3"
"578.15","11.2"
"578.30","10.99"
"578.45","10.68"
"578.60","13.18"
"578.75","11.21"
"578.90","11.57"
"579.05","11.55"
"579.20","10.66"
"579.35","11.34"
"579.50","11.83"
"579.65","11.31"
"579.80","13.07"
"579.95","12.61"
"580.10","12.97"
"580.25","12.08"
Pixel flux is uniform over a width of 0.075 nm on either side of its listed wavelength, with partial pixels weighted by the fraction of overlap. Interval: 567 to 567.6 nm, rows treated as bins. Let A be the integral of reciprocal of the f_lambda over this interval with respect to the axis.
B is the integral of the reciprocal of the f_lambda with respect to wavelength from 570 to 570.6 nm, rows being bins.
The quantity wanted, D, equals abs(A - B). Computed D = 0.0030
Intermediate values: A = 0.0519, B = 0.0550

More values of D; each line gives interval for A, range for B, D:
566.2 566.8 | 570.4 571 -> 0.0008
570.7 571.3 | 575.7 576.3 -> 0.0012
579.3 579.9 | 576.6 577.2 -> 0.0006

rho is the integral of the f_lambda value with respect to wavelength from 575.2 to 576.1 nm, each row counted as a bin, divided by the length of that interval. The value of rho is 11.75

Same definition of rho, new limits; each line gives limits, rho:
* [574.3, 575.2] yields 11.58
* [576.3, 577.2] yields 12.07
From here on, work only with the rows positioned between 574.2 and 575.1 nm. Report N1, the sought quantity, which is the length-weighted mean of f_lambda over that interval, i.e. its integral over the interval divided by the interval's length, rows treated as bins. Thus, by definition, 11.7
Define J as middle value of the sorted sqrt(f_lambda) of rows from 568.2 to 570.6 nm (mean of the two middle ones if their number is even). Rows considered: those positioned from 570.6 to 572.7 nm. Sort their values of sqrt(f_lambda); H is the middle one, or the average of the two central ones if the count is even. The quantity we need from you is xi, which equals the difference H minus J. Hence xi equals 0.05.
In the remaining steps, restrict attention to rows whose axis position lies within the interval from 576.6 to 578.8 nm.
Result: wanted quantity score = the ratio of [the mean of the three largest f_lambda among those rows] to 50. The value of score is 0.254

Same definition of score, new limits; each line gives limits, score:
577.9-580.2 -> 0.261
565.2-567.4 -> 0.244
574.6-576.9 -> 0.251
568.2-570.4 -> 0.238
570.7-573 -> 0.247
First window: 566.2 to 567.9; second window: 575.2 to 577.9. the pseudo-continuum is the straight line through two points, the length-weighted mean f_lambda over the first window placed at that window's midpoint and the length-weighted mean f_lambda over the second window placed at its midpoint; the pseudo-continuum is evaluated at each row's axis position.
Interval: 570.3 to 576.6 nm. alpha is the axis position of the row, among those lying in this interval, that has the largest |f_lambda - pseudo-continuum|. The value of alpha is 570.50 nm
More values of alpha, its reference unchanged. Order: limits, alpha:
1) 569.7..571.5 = 570.50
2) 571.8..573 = 572.90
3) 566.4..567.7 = 566.45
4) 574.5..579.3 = 579.20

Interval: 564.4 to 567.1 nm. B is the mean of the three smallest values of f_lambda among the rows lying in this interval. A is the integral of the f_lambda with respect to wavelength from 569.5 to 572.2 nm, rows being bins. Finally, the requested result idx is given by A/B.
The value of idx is 2.92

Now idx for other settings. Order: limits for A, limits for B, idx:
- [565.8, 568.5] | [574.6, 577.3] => 2.77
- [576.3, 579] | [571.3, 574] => 2.89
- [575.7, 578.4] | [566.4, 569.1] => 3.04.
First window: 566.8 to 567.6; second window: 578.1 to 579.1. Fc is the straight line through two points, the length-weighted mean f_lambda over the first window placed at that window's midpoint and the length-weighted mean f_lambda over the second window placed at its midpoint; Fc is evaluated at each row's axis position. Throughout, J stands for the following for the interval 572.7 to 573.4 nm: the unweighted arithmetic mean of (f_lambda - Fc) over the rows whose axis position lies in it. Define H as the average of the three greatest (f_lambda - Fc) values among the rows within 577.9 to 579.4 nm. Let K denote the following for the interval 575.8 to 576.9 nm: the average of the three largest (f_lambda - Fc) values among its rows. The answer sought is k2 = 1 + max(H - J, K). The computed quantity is 1.9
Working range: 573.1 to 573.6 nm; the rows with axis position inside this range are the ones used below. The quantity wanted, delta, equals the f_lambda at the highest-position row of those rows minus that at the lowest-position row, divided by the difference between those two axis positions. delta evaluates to 3.2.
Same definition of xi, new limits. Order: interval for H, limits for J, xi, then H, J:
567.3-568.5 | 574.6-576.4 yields -0.05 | 3.37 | 3.42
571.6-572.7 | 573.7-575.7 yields -0.04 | 3.38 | 3.42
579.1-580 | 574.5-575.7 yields 0.00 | 3.40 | 3.40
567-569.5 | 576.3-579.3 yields -0.03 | 3.38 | 3.41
